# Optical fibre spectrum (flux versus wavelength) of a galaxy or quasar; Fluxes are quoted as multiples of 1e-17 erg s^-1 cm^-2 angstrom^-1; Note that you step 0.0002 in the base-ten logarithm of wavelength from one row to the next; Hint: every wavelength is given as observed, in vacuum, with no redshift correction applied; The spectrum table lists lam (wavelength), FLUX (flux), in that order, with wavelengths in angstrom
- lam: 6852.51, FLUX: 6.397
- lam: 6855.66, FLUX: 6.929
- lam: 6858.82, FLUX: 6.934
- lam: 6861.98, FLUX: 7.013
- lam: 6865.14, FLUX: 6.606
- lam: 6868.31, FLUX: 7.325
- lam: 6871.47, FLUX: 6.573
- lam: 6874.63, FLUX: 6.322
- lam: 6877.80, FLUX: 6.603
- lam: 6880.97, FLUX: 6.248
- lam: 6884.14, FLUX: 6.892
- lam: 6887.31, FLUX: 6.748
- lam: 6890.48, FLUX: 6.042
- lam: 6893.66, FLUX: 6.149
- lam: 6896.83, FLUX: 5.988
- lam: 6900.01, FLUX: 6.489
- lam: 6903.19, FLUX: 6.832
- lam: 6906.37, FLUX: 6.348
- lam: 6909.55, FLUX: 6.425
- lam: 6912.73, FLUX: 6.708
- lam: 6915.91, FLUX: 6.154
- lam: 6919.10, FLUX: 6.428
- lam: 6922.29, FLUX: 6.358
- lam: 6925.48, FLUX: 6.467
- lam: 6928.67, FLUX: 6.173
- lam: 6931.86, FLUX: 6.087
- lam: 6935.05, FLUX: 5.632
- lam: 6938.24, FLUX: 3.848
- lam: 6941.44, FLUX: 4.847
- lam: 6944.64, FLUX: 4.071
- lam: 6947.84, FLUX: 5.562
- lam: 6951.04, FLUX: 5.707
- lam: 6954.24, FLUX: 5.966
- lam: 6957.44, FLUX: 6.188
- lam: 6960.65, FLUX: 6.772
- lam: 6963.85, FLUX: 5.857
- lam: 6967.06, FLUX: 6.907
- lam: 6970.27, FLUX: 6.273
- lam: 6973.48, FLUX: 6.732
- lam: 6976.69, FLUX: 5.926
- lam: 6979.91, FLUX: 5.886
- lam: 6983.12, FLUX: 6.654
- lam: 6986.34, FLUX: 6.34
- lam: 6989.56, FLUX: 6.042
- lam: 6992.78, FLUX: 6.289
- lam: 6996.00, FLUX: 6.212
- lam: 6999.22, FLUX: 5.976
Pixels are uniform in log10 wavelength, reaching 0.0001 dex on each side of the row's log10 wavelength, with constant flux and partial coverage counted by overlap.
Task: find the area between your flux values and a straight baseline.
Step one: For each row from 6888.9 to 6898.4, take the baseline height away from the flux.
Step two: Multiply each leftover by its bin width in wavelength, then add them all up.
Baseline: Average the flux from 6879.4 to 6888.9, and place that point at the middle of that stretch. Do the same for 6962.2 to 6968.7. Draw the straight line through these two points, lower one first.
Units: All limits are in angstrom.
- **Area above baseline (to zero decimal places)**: -5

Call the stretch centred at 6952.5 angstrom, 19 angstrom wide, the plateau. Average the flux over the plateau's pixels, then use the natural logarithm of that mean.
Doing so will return 1.74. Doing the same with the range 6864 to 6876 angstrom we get 1.90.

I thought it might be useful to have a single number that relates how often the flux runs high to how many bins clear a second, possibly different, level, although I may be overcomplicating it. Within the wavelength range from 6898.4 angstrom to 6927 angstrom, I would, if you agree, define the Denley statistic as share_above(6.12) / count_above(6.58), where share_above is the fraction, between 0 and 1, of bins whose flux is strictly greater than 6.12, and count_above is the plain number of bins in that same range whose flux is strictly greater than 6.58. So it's 0.5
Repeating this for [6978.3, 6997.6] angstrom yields 0.7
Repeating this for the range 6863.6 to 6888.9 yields 0.2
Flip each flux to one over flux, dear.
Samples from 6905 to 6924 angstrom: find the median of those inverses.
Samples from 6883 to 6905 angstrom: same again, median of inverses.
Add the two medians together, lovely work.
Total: 0.3106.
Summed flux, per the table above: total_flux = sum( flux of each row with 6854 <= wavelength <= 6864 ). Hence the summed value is 20.9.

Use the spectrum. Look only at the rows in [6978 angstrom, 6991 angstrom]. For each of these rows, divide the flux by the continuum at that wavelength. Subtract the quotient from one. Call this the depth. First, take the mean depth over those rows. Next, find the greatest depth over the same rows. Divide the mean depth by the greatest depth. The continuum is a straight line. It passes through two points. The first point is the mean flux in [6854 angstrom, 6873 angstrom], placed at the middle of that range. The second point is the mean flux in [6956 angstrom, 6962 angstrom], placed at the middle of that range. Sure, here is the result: 0.27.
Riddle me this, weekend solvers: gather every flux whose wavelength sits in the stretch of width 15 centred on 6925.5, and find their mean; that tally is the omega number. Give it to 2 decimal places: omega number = 6.30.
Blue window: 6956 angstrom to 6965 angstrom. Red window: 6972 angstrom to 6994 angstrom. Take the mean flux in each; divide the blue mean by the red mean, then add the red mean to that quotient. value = 7.27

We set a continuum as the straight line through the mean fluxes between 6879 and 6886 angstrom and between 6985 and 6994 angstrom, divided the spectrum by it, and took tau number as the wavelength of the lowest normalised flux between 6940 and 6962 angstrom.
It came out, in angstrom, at 6944.64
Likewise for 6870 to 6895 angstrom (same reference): 6890.48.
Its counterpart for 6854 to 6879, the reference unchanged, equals 6874.63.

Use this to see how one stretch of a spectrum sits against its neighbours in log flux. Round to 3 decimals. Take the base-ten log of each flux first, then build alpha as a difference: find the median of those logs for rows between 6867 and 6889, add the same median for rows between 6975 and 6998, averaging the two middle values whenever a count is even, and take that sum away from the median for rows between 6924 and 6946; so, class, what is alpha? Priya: -0.862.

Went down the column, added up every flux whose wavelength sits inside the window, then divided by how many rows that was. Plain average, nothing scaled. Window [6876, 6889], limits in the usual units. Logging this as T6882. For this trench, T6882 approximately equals 6.6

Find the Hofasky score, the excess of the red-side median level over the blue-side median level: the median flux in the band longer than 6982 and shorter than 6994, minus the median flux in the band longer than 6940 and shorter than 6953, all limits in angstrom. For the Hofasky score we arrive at 1.1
